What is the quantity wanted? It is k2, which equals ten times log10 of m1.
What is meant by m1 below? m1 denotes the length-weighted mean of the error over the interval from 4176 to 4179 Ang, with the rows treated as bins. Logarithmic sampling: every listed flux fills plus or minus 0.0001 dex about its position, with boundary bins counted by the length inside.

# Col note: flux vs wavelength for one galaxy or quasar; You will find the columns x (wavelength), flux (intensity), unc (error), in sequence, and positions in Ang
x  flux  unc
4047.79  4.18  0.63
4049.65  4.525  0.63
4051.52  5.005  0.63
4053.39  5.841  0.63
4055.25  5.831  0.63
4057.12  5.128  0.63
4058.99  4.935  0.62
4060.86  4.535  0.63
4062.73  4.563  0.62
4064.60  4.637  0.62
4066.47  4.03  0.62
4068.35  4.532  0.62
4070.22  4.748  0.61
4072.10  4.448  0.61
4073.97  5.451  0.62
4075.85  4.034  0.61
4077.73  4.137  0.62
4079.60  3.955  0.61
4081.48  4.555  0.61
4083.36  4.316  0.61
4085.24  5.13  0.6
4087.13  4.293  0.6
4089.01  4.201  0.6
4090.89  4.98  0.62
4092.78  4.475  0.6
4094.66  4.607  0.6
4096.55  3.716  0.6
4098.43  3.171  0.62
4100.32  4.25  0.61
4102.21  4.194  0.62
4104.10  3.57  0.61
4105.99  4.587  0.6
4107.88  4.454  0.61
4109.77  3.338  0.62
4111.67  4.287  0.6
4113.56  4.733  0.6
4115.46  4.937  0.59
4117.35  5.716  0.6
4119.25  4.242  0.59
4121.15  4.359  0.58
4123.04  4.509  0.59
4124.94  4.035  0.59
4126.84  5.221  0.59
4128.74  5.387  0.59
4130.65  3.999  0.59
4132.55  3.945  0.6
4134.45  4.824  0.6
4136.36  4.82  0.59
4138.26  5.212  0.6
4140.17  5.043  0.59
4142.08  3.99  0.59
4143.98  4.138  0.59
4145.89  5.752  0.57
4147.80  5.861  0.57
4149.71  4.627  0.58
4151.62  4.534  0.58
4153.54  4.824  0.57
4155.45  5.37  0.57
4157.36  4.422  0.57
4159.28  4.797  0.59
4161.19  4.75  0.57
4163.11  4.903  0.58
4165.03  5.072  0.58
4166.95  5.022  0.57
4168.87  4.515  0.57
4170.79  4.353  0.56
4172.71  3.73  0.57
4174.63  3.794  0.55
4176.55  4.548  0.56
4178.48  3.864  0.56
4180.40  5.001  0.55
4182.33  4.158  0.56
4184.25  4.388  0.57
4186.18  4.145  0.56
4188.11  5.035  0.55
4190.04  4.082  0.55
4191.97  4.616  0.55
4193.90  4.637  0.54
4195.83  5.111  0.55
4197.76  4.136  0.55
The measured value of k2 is -2.53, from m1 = 0.559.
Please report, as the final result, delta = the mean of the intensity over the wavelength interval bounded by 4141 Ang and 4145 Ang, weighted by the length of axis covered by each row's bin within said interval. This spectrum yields 4.1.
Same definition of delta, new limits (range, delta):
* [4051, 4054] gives 5.4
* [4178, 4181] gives 4.5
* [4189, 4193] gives 4.4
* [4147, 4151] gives 5.2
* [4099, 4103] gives 4.1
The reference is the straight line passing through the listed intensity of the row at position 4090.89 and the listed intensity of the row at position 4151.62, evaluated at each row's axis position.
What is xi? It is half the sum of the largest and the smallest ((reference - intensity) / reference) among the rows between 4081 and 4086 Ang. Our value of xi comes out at 0.061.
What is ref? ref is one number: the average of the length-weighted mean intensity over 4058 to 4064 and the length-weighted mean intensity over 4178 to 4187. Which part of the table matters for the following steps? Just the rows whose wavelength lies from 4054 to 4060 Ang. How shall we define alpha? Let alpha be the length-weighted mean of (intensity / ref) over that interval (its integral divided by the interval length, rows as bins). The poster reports 1.18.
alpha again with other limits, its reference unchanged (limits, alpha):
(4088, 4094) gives 1.01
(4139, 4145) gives 0.98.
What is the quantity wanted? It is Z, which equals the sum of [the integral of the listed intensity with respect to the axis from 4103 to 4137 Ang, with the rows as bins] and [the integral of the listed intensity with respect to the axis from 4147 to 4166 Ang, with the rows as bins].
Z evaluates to 246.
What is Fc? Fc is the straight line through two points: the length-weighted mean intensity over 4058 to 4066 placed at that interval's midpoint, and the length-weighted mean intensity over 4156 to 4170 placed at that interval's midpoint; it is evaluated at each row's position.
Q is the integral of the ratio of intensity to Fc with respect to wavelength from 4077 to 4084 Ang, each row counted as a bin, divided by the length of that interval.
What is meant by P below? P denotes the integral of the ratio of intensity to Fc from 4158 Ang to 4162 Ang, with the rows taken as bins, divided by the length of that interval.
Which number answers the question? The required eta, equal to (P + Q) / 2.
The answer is 0.951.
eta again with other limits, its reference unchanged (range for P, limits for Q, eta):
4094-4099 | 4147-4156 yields 0.934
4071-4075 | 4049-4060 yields 1.093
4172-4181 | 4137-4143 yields 0.933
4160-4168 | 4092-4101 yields 0.944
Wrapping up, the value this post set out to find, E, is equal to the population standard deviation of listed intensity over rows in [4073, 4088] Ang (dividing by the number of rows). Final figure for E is 0.503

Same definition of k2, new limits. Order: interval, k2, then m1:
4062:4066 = -2.07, 0.621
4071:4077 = -2.13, 0.613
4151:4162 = -2.40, 0.575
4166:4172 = -2.47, 0.567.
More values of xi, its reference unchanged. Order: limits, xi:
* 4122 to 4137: 0.005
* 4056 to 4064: 0.074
